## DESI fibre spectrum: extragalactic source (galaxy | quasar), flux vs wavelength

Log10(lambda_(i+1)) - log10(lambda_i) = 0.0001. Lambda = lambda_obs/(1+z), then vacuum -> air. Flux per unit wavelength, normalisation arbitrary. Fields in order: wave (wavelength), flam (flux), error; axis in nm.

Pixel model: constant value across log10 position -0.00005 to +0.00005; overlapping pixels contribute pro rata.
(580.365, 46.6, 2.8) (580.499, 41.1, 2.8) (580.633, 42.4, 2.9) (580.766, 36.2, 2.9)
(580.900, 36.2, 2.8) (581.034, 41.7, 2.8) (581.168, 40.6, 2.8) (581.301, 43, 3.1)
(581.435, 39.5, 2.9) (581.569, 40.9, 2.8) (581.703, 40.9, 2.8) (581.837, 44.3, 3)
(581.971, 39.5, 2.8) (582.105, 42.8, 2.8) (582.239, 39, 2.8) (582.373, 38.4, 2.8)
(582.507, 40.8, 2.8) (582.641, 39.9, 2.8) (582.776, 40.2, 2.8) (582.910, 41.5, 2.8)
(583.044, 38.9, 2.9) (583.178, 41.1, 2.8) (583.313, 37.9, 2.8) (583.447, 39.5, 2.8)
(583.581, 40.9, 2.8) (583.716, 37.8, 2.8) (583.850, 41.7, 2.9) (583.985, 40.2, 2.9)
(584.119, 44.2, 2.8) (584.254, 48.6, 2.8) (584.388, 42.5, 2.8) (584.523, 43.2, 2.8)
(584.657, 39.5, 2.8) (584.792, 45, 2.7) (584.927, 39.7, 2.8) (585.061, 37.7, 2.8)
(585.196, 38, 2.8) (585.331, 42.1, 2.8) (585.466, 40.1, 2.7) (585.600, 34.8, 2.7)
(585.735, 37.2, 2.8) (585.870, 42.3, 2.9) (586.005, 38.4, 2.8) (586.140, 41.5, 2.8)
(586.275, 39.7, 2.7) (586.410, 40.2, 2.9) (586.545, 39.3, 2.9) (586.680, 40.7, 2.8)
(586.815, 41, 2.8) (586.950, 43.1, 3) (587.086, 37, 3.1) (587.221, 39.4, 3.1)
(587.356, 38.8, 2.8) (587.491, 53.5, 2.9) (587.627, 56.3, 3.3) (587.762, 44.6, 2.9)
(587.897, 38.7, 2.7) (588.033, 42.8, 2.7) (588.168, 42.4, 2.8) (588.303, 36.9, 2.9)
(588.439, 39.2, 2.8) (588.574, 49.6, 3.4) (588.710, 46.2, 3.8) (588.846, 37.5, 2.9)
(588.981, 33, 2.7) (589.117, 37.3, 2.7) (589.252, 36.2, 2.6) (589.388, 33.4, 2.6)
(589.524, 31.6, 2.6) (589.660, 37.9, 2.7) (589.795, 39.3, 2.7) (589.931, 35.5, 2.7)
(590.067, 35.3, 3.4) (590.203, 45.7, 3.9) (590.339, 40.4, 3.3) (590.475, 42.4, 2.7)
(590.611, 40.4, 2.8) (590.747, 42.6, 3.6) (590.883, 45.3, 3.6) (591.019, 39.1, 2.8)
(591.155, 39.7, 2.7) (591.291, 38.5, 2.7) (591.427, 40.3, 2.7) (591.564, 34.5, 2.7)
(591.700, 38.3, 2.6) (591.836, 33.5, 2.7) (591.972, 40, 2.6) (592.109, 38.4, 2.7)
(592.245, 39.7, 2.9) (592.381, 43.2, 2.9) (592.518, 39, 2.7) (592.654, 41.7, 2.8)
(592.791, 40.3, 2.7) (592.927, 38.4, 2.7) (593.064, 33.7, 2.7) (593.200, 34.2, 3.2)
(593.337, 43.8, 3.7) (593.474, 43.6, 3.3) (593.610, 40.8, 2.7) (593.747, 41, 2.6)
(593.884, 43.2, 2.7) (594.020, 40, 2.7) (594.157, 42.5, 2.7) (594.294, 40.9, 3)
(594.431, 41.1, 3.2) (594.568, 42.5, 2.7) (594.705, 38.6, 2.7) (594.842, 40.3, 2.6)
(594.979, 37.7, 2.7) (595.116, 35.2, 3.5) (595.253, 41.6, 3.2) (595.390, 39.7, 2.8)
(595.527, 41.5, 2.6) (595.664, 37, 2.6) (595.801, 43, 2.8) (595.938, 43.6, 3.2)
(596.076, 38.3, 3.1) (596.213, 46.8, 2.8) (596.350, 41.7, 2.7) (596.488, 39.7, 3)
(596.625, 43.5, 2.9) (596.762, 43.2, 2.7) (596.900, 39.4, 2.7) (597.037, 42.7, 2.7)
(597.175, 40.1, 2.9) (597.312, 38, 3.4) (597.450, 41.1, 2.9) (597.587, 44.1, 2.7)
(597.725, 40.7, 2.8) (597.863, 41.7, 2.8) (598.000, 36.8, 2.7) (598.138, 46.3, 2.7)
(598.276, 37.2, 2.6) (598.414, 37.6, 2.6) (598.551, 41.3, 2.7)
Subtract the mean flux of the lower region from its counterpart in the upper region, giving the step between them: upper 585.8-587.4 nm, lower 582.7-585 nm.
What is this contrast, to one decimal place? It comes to -1.2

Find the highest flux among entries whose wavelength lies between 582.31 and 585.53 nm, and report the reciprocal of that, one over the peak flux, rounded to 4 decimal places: 0.0206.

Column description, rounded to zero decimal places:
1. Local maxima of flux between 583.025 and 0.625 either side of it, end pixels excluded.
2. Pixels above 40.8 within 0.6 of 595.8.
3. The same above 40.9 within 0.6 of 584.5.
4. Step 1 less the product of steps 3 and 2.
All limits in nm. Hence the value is -28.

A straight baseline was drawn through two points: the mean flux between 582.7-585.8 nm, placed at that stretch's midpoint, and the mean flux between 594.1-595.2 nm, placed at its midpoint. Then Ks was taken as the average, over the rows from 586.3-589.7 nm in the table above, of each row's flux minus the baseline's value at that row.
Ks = 0.4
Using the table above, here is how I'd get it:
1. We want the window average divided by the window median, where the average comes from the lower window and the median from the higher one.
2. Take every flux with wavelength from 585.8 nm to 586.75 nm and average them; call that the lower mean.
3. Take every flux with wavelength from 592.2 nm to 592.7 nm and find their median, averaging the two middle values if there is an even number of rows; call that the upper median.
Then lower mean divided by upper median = 0.99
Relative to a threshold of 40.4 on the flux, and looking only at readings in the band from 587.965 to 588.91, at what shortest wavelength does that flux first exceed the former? 588.033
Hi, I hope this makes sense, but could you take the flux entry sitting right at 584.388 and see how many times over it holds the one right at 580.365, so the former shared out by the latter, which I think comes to 0.91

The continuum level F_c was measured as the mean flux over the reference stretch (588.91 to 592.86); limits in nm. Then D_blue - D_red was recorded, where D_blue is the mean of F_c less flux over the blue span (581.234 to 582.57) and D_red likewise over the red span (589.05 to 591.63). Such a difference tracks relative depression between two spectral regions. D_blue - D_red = -2.2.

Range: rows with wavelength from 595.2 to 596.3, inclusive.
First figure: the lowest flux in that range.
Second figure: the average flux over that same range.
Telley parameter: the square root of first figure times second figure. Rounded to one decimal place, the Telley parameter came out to 39.2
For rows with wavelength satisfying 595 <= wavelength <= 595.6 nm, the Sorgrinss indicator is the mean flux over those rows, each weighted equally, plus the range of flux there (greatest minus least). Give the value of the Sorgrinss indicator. 46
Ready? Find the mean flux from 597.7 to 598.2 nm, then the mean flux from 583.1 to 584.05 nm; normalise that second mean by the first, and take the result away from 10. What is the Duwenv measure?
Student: 9.04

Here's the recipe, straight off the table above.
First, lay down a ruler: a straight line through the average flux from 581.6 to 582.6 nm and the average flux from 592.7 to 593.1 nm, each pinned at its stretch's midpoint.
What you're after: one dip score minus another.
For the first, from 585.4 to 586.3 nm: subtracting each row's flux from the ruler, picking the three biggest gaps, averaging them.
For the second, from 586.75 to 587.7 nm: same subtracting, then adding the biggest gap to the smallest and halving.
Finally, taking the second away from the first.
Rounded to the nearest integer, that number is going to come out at 10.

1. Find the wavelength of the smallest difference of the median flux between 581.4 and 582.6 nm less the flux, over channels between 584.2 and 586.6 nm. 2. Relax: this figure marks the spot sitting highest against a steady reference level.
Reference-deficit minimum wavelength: 584.254 nm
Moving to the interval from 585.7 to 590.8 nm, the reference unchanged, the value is 587.627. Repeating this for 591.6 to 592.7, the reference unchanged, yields 592.381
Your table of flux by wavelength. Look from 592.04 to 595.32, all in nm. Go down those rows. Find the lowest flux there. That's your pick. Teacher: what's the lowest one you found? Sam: 33.7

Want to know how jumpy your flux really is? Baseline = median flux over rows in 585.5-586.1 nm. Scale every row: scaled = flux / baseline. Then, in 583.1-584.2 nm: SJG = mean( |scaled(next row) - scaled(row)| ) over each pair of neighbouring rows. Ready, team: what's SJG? 0.071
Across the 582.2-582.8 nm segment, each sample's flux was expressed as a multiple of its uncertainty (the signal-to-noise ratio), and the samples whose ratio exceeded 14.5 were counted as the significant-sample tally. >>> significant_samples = 1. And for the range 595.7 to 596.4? 3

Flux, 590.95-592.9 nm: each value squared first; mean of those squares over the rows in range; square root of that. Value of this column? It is 39.1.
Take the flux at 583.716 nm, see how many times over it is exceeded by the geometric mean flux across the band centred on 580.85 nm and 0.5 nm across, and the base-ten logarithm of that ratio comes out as 0.014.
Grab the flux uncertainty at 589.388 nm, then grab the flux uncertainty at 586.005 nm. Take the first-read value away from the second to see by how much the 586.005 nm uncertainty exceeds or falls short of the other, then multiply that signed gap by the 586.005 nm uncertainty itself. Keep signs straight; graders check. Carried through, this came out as 0.6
